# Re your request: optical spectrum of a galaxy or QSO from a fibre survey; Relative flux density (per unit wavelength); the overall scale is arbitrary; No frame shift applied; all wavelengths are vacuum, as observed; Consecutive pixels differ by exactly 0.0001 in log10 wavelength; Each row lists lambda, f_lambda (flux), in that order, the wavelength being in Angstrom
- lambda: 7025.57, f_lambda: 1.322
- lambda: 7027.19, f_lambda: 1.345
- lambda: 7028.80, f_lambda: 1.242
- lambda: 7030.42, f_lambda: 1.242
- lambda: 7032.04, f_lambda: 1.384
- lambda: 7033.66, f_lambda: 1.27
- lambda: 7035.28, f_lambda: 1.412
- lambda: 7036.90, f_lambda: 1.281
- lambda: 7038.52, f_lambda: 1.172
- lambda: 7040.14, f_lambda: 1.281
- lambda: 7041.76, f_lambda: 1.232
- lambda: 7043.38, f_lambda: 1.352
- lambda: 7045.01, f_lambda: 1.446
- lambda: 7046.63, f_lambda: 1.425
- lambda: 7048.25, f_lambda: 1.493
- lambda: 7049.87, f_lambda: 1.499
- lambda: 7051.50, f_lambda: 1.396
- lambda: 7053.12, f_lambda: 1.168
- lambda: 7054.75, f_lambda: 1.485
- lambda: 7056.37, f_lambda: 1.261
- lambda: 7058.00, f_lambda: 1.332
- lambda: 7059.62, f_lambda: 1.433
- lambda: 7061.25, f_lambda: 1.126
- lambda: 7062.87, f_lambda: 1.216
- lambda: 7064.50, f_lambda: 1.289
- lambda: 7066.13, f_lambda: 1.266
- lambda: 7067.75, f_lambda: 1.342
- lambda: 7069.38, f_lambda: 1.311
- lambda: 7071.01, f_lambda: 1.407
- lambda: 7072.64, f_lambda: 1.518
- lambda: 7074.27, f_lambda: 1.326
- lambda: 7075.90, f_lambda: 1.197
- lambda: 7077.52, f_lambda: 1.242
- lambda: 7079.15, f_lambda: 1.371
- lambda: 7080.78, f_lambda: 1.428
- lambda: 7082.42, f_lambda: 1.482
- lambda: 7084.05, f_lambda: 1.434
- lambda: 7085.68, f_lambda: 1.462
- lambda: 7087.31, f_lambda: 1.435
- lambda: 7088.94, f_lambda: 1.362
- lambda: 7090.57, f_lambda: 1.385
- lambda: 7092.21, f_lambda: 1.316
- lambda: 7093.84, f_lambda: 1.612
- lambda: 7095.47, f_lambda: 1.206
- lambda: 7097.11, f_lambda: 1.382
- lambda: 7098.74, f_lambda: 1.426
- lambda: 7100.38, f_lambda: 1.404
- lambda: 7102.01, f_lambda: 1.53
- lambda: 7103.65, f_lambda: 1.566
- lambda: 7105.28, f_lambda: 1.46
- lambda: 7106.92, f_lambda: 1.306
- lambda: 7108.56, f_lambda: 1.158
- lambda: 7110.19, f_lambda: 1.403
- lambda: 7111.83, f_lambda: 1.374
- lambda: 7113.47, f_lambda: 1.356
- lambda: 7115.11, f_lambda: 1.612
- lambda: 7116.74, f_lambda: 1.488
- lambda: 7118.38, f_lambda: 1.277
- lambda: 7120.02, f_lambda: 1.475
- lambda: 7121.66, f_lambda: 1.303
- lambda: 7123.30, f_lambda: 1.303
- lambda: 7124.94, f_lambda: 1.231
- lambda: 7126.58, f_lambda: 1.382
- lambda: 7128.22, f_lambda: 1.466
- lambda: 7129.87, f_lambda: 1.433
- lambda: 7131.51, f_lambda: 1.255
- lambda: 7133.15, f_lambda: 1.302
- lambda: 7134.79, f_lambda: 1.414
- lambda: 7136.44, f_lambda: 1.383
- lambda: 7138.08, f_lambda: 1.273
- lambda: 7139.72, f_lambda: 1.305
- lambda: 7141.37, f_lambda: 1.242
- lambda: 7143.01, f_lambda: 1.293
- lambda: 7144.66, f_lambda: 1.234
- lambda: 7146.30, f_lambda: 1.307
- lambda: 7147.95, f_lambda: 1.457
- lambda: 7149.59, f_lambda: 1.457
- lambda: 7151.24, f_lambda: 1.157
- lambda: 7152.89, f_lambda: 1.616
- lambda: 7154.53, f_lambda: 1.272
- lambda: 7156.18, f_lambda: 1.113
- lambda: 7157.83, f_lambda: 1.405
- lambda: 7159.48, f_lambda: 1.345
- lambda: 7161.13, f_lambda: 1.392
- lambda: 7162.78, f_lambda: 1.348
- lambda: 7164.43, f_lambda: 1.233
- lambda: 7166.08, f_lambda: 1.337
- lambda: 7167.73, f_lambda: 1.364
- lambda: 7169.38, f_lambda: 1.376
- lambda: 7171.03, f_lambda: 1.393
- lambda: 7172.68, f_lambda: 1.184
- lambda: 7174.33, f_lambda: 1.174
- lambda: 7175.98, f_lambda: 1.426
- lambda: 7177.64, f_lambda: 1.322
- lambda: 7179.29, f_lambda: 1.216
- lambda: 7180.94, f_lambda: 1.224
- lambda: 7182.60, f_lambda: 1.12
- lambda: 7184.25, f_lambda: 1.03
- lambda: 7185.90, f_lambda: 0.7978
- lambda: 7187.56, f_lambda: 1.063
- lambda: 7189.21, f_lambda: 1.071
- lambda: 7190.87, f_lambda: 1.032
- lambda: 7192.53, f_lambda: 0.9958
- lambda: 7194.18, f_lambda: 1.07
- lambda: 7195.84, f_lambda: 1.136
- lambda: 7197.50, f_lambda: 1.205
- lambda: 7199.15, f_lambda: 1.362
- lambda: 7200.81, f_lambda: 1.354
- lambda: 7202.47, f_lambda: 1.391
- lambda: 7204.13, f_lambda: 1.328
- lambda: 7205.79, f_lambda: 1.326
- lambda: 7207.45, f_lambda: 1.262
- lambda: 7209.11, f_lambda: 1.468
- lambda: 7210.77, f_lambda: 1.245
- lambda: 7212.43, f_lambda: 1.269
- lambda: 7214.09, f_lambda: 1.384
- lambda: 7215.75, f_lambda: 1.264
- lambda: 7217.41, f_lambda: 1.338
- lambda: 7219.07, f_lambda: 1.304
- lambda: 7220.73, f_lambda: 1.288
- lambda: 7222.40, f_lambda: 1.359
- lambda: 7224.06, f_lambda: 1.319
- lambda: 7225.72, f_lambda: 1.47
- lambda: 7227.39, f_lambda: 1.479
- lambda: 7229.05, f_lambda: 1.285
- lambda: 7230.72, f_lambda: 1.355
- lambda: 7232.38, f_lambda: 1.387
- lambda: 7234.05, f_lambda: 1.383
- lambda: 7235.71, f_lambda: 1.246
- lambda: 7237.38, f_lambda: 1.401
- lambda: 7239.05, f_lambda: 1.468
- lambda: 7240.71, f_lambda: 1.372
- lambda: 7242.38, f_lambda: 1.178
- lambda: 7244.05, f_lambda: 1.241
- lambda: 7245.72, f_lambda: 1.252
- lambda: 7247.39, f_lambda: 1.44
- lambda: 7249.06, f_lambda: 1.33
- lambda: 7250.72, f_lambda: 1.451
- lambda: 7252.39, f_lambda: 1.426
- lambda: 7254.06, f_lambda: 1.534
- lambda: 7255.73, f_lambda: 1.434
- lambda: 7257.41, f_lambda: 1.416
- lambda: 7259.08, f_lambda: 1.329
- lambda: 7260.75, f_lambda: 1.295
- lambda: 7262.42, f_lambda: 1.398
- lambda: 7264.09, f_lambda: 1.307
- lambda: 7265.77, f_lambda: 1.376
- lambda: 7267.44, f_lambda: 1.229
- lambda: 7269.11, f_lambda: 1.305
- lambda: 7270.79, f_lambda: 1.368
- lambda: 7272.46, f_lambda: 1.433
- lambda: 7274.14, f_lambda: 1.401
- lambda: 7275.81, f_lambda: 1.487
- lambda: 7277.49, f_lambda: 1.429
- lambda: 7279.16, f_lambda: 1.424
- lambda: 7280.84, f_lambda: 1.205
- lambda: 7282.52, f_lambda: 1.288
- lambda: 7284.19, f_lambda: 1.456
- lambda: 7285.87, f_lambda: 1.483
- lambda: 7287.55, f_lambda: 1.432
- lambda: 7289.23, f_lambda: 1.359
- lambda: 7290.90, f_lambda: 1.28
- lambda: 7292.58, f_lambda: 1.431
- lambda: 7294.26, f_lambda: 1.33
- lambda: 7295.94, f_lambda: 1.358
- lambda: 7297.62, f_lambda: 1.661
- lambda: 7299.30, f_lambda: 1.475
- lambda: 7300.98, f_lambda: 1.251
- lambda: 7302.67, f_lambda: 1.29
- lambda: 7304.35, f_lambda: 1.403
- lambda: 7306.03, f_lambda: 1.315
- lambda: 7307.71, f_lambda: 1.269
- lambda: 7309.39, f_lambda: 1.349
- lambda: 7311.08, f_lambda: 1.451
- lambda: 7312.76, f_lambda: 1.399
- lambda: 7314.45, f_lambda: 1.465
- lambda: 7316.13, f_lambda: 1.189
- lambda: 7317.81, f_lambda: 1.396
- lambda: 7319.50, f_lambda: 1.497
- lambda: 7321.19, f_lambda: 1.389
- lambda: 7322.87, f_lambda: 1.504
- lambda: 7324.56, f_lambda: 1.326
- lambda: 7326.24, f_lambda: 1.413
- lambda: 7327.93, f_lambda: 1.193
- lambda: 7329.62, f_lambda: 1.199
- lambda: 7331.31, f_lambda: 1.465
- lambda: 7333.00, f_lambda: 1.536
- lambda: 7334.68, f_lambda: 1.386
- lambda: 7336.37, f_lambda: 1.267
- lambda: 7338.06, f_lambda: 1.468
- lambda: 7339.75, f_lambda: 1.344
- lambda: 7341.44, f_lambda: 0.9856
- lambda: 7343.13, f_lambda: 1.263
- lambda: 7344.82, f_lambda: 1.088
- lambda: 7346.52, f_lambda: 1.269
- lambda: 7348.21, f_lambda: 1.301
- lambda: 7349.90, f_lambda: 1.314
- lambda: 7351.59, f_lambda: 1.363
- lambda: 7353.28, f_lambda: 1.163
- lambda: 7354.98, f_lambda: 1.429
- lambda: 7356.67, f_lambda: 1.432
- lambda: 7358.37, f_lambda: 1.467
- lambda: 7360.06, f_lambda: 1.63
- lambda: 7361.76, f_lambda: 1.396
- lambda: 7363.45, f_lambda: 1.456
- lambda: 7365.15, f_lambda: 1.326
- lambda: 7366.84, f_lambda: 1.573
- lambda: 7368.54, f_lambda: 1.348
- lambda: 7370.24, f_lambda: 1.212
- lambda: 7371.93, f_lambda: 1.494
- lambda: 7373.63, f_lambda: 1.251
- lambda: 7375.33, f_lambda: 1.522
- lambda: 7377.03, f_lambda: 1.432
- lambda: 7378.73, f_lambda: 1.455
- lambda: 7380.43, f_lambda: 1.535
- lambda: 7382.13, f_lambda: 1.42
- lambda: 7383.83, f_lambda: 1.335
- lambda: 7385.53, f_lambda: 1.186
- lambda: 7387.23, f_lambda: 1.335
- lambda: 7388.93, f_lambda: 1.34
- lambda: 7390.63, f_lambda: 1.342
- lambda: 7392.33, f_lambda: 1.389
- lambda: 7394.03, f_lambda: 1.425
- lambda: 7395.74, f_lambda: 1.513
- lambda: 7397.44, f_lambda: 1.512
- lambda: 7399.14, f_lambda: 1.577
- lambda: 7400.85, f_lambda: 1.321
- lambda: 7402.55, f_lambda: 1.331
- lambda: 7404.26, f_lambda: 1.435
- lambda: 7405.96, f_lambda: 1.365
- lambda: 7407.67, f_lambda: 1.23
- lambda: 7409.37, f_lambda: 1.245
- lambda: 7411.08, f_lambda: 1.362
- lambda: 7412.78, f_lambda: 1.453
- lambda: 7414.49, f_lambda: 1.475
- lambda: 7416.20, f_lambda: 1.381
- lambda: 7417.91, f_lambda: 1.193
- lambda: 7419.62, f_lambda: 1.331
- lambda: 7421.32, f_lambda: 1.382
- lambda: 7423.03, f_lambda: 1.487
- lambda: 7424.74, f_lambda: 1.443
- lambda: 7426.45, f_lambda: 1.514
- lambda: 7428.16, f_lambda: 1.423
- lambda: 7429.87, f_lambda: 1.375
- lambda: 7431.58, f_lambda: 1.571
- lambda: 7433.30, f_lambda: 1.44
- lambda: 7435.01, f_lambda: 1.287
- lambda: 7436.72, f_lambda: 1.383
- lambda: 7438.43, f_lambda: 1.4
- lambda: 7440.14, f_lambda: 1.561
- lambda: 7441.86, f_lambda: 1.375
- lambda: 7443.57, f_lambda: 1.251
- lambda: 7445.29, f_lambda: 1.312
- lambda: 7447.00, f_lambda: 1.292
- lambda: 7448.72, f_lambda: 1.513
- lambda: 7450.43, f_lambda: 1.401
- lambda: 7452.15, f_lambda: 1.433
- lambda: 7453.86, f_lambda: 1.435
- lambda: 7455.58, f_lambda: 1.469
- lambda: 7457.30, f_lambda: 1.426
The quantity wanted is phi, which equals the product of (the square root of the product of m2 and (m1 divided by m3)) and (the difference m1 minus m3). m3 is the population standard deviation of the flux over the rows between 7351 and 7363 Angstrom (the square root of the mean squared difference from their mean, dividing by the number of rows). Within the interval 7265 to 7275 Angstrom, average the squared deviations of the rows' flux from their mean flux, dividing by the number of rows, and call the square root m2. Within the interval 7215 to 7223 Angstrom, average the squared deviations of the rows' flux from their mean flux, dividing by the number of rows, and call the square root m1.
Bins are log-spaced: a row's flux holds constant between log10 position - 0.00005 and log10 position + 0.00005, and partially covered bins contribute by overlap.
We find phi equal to -0.0126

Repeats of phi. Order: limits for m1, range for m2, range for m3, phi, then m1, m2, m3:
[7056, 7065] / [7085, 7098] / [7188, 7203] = -0.0135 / 0.095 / 0.110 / 0.145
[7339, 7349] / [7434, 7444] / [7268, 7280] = 0.0362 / 0.128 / 0.099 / 0.053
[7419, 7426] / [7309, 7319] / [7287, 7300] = -0.0112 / 0.059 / 0.091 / 0.110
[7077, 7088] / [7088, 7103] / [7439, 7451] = -0.0089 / 0.075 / 0.110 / 0.107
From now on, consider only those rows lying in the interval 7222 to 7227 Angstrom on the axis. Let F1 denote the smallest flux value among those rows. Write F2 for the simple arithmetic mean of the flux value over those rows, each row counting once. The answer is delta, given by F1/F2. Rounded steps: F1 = 1.319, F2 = 1.38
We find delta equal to 0.95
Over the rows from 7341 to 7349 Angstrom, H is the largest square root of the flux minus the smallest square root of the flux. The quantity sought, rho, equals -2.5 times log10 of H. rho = 2.1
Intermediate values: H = 0.148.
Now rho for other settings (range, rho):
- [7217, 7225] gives 3.8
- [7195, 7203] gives 2.4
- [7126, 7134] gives 2.6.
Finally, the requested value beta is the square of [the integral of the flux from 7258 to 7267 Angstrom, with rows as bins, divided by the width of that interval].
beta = 1.79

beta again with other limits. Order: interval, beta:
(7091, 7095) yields 2.06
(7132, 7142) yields 1.74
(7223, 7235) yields 1.91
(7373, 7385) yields 2.01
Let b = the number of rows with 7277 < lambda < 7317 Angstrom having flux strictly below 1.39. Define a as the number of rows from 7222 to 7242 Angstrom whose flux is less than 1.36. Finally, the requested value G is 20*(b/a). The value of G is 48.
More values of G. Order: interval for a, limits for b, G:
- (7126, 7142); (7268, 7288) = 16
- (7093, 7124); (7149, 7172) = 26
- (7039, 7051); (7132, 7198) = 213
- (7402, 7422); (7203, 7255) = 88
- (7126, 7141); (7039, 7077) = 70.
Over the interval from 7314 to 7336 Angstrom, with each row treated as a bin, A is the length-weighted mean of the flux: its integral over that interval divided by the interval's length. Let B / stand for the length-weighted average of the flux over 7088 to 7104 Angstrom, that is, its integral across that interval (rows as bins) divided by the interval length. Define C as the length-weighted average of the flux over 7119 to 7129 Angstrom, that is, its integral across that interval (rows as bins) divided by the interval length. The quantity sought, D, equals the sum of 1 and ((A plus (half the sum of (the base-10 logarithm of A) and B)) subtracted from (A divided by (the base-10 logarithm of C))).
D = 9.2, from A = 1.38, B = 1.41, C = 1.358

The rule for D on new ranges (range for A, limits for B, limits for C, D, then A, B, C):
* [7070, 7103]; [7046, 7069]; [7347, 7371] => 8.7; 1.40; 1.34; 1.385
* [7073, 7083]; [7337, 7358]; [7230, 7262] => 8.9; 1.35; 1.29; 1.366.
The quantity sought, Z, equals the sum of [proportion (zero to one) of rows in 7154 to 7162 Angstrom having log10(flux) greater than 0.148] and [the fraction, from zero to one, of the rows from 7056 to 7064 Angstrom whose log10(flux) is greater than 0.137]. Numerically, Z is 0.2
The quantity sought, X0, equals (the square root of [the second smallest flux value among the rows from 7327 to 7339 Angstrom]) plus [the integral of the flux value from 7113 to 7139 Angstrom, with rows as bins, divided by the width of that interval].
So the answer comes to 2.47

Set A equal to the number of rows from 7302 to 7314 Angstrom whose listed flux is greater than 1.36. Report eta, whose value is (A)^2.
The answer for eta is 9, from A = 3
